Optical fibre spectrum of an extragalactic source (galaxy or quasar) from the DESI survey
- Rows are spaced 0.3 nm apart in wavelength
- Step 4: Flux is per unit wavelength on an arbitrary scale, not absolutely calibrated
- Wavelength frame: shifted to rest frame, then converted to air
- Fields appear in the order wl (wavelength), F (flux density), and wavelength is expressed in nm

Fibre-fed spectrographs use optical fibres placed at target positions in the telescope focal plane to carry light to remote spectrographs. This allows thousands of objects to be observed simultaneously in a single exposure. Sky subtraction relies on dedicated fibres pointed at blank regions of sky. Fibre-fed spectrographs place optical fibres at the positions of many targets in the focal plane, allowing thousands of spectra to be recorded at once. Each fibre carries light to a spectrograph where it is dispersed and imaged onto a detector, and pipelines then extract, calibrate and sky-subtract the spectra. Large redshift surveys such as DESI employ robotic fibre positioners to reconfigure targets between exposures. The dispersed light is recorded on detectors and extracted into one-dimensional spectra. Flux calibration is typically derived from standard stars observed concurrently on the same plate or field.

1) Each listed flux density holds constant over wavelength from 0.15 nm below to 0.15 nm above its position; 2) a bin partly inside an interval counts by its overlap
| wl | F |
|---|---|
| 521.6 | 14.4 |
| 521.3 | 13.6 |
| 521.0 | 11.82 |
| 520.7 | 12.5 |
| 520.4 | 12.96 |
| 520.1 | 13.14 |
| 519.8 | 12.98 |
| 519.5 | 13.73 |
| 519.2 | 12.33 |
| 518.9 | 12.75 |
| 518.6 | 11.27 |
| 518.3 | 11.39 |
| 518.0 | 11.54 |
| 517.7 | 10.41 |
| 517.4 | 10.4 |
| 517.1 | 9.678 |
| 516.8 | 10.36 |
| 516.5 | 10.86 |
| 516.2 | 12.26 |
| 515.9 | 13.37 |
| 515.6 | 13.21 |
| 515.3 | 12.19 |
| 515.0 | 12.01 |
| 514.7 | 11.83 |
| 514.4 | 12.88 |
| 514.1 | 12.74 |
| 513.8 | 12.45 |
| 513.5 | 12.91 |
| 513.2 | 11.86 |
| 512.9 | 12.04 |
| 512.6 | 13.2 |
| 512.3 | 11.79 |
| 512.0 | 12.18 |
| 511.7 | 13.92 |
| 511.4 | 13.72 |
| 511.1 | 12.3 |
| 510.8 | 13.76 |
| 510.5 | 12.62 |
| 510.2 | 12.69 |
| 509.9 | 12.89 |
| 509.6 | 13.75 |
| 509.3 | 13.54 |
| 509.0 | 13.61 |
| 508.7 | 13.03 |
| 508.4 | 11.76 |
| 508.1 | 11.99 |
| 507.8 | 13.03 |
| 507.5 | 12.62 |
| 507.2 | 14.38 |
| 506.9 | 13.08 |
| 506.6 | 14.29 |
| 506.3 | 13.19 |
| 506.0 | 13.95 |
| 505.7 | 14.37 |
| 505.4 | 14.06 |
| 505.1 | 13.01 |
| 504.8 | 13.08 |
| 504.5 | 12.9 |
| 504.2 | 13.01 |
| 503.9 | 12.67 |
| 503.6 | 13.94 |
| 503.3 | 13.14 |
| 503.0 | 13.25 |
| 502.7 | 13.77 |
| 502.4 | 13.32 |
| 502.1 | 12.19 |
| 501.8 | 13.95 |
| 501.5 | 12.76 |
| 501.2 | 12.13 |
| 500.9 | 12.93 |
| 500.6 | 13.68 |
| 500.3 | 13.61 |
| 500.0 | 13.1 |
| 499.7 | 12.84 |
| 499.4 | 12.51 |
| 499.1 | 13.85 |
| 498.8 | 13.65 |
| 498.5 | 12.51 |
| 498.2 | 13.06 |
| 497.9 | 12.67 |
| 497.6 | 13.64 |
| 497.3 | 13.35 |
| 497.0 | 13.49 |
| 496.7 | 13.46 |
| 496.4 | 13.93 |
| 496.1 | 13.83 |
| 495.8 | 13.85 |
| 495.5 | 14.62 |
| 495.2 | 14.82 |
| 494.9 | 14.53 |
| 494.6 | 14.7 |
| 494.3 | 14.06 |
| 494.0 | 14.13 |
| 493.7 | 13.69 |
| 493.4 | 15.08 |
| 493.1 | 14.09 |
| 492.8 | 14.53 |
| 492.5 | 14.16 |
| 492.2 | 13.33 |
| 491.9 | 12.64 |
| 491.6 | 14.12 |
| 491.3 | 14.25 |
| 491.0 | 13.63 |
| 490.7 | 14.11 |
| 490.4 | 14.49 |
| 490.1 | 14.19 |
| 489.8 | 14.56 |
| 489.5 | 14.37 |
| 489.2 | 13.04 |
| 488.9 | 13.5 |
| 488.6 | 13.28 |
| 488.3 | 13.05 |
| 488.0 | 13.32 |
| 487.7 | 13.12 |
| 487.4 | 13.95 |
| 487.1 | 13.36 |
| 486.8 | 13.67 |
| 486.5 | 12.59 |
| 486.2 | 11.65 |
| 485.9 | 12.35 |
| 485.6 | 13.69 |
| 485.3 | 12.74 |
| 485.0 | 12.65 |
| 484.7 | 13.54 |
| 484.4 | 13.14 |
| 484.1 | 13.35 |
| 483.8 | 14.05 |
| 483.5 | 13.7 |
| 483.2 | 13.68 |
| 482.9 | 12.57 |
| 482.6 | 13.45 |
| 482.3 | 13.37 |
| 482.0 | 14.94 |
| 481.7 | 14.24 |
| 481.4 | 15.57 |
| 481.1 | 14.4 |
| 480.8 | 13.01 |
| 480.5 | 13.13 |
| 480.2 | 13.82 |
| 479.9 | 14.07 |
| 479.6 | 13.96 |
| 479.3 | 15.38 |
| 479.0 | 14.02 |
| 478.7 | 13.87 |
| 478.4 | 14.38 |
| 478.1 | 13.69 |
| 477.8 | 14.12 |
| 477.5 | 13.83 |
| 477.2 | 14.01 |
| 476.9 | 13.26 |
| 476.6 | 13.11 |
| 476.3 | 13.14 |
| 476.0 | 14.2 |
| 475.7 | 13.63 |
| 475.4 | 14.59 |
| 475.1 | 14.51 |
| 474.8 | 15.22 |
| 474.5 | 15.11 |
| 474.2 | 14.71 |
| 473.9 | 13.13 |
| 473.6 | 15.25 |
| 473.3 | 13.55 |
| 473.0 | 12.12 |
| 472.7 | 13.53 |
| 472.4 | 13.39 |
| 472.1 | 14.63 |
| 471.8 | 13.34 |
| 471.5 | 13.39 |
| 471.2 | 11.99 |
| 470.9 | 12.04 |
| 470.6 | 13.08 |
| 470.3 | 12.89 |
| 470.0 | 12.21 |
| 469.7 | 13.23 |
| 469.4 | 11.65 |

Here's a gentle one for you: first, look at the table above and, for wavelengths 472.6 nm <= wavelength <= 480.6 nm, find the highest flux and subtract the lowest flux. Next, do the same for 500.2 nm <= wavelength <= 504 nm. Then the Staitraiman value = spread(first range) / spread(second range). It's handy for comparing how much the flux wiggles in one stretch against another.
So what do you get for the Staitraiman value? 1.79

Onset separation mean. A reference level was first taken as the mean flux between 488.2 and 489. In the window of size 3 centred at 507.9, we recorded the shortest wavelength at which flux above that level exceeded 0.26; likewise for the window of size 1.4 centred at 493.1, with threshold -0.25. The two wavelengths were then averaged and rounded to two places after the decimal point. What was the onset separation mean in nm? 499.55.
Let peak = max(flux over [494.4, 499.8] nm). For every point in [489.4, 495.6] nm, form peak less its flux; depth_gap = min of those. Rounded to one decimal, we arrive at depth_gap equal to -0.3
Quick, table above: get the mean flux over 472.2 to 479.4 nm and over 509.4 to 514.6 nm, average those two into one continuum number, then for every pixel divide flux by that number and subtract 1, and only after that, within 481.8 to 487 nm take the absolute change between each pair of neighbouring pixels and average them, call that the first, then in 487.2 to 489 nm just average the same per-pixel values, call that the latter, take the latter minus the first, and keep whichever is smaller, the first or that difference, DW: -0.055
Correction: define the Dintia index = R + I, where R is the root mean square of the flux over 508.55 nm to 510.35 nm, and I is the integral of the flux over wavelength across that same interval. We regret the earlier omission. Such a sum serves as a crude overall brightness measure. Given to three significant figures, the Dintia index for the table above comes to 37.1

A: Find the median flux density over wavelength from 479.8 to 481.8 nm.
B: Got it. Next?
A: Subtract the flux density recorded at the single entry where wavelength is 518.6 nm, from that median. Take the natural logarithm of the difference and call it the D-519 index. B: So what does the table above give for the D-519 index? 1.0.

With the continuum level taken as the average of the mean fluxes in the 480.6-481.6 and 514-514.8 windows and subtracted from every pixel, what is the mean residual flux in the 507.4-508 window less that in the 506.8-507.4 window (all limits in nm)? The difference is -0.9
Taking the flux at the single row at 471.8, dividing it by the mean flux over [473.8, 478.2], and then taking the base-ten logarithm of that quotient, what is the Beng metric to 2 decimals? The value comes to -0.02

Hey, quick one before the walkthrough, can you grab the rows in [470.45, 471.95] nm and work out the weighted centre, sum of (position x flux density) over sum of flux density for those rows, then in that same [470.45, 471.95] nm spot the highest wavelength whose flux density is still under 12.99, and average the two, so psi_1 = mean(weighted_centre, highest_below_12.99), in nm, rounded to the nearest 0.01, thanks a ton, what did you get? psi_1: 471.20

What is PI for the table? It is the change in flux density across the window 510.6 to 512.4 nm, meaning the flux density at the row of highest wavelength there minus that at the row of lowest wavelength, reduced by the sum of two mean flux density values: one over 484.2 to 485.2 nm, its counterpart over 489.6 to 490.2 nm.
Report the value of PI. -29.5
